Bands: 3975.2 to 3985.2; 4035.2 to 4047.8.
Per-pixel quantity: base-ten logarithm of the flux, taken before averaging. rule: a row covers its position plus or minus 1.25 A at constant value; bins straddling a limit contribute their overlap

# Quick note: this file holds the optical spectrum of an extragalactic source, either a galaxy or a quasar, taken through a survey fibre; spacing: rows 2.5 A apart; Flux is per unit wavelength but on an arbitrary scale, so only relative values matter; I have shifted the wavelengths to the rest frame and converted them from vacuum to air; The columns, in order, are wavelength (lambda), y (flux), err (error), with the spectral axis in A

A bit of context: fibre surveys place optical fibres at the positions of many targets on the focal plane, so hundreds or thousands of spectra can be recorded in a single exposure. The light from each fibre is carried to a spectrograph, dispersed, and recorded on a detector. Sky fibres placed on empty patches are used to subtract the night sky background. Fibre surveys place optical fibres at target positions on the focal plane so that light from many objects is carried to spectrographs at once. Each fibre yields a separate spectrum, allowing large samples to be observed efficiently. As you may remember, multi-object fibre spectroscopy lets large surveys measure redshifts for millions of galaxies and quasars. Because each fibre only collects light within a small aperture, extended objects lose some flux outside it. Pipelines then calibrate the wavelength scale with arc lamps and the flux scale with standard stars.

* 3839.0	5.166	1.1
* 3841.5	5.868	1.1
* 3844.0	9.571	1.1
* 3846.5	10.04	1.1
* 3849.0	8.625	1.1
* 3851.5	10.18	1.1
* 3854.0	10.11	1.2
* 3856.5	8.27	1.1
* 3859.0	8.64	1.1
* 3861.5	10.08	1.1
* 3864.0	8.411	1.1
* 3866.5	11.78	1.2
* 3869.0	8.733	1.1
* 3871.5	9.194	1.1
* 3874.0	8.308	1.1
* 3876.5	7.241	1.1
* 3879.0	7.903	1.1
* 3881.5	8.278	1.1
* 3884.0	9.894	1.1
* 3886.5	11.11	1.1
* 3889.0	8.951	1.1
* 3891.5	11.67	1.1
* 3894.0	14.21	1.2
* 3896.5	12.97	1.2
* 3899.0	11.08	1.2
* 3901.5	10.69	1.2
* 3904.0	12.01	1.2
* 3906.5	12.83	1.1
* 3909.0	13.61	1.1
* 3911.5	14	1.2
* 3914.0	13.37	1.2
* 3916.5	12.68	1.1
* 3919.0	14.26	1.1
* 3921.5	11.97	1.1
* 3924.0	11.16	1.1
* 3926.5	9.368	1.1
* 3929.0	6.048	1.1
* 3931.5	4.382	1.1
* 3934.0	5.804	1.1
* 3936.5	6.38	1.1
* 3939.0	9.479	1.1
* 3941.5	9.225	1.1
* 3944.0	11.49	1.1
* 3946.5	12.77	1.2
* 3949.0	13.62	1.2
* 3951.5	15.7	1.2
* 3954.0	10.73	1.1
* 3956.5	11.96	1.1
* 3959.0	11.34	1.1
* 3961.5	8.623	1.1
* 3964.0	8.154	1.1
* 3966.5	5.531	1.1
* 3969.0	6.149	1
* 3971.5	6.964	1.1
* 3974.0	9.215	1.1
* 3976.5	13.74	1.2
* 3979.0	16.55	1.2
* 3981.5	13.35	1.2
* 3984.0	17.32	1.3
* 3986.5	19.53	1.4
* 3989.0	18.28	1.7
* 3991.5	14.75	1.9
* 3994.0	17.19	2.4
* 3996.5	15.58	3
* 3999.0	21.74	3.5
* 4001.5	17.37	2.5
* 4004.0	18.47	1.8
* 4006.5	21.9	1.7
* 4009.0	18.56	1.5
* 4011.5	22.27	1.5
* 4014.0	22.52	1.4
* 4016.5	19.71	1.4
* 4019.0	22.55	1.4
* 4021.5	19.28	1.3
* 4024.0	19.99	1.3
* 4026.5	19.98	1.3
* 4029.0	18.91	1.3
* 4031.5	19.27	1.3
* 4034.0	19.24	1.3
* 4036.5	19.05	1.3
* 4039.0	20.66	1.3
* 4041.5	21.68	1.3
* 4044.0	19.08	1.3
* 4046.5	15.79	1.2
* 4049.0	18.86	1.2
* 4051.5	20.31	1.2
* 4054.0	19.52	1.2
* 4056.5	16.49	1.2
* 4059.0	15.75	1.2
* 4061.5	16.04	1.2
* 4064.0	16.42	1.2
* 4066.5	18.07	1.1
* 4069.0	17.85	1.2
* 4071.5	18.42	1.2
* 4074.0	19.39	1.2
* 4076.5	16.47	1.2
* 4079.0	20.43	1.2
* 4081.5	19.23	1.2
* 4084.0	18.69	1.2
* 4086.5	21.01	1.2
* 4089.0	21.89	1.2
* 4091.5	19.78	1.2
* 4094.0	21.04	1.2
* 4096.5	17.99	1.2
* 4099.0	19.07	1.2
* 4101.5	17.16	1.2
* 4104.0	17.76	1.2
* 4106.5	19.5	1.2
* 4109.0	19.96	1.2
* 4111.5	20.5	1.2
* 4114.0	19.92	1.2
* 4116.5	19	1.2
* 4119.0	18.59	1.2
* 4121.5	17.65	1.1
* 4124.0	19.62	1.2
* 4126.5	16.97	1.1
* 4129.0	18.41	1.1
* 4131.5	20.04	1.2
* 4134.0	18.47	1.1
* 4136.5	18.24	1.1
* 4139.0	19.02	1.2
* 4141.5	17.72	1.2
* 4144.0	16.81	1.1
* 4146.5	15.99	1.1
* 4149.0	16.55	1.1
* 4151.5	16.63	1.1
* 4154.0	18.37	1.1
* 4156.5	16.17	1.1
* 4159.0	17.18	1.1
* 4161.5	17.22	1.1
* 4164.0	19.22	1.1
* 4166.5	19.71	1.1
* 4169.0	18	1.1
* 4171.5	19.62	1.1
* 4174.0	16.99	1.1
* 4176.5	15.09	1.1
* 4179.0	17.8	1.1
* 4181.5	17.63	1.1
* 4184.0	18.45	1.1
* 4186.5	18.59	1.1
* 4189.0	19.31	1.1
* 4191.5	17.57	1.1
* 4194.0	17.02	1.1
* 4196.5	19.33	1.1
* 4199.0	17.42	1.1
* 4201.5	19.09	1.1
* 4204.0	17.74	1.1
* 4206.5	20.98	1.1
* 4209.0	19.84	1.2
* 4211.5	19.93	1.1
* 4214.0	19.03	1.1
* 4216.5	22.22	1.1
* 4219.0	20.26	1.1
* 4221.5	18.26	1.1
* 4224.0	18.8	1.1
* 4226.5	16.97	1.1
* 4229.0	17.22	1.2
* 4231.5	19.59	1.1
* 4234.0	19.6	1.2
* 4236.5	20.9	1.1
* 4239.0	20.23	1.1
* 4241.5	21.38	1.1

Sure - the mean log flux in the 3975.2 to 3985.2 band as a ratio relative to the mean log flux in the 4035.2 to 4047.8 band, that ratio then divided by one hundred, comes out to 0.0092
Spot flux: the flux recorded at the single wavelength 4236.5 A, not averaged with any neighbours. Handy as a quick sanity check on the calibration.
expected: 20.9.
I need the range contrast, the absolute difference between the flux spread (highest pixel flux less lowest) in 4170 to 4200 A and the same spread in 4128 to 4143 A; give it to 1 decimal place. 2.2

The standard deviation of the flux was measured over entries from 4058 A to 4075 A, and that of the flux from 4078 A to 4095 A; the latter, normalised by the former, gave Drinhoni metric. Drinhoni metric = 0.82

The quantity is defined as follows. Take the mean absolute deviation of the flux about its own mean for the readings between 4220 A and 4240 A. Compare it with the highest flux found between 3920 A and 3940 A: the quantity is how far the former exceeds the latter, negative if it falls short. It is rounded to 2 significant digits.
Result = -11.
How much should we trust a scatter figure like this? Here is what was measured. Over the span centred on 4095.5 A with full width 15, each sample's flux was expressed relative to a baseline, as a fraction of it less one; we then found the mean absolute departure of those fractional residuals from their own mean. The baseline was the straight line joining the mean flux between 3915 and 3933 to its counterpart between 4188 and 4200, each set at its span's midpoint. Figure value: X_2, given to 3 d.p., 0.103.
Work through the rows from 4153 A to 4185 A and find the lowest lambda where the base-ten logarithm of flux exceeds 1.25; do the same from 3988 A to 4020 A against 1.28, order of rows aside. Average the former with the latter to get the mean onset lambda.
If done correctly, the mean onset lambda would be 4076.5 A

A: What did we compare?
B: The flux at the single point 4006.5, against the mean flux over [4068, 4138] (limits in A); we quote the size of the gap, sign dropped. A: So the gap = 2.9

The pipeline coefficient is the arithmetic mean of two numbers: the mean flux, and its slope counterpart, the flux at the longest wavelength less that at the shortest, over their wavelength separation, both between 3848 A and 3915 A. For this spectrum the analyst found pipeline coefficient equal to 5.3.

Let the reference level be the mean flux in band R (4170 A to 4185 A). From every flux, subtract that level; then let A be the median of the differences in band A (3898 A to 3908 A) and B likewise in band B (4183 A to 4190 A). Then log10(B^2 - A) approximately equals 0.85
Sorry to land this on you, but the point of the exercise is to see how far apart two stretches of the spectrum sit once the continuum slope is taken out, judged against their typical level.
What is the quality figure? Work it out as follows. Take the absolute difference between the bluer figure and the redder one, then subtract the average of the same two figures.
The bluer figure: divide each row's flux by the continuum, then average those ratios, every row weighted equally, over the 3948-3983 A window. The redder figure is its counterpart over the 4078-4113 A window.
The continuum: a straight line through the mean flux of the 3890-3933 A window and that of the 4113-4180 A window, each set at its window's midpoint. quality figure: -0.7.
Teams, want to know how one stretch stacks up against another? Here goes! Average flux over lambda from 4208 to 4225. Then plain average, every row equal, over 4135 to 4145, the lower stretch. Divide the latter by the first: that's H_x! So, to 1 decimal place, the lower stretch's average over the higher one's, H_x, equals 0.9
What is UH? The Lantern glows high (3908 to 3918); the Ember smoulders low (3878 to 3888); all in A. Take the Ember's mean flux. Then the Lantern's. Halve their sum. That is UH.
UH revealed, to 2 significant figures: 11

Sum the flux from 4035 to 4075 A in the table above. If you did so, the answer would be 293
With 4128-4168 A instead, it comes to 286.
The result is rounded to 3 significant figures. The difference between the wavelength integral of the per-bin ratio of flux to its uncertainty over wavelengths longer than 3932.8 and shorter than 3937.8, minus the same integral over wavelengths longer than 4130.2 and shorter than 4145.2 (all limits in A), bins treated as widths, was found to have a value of -212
